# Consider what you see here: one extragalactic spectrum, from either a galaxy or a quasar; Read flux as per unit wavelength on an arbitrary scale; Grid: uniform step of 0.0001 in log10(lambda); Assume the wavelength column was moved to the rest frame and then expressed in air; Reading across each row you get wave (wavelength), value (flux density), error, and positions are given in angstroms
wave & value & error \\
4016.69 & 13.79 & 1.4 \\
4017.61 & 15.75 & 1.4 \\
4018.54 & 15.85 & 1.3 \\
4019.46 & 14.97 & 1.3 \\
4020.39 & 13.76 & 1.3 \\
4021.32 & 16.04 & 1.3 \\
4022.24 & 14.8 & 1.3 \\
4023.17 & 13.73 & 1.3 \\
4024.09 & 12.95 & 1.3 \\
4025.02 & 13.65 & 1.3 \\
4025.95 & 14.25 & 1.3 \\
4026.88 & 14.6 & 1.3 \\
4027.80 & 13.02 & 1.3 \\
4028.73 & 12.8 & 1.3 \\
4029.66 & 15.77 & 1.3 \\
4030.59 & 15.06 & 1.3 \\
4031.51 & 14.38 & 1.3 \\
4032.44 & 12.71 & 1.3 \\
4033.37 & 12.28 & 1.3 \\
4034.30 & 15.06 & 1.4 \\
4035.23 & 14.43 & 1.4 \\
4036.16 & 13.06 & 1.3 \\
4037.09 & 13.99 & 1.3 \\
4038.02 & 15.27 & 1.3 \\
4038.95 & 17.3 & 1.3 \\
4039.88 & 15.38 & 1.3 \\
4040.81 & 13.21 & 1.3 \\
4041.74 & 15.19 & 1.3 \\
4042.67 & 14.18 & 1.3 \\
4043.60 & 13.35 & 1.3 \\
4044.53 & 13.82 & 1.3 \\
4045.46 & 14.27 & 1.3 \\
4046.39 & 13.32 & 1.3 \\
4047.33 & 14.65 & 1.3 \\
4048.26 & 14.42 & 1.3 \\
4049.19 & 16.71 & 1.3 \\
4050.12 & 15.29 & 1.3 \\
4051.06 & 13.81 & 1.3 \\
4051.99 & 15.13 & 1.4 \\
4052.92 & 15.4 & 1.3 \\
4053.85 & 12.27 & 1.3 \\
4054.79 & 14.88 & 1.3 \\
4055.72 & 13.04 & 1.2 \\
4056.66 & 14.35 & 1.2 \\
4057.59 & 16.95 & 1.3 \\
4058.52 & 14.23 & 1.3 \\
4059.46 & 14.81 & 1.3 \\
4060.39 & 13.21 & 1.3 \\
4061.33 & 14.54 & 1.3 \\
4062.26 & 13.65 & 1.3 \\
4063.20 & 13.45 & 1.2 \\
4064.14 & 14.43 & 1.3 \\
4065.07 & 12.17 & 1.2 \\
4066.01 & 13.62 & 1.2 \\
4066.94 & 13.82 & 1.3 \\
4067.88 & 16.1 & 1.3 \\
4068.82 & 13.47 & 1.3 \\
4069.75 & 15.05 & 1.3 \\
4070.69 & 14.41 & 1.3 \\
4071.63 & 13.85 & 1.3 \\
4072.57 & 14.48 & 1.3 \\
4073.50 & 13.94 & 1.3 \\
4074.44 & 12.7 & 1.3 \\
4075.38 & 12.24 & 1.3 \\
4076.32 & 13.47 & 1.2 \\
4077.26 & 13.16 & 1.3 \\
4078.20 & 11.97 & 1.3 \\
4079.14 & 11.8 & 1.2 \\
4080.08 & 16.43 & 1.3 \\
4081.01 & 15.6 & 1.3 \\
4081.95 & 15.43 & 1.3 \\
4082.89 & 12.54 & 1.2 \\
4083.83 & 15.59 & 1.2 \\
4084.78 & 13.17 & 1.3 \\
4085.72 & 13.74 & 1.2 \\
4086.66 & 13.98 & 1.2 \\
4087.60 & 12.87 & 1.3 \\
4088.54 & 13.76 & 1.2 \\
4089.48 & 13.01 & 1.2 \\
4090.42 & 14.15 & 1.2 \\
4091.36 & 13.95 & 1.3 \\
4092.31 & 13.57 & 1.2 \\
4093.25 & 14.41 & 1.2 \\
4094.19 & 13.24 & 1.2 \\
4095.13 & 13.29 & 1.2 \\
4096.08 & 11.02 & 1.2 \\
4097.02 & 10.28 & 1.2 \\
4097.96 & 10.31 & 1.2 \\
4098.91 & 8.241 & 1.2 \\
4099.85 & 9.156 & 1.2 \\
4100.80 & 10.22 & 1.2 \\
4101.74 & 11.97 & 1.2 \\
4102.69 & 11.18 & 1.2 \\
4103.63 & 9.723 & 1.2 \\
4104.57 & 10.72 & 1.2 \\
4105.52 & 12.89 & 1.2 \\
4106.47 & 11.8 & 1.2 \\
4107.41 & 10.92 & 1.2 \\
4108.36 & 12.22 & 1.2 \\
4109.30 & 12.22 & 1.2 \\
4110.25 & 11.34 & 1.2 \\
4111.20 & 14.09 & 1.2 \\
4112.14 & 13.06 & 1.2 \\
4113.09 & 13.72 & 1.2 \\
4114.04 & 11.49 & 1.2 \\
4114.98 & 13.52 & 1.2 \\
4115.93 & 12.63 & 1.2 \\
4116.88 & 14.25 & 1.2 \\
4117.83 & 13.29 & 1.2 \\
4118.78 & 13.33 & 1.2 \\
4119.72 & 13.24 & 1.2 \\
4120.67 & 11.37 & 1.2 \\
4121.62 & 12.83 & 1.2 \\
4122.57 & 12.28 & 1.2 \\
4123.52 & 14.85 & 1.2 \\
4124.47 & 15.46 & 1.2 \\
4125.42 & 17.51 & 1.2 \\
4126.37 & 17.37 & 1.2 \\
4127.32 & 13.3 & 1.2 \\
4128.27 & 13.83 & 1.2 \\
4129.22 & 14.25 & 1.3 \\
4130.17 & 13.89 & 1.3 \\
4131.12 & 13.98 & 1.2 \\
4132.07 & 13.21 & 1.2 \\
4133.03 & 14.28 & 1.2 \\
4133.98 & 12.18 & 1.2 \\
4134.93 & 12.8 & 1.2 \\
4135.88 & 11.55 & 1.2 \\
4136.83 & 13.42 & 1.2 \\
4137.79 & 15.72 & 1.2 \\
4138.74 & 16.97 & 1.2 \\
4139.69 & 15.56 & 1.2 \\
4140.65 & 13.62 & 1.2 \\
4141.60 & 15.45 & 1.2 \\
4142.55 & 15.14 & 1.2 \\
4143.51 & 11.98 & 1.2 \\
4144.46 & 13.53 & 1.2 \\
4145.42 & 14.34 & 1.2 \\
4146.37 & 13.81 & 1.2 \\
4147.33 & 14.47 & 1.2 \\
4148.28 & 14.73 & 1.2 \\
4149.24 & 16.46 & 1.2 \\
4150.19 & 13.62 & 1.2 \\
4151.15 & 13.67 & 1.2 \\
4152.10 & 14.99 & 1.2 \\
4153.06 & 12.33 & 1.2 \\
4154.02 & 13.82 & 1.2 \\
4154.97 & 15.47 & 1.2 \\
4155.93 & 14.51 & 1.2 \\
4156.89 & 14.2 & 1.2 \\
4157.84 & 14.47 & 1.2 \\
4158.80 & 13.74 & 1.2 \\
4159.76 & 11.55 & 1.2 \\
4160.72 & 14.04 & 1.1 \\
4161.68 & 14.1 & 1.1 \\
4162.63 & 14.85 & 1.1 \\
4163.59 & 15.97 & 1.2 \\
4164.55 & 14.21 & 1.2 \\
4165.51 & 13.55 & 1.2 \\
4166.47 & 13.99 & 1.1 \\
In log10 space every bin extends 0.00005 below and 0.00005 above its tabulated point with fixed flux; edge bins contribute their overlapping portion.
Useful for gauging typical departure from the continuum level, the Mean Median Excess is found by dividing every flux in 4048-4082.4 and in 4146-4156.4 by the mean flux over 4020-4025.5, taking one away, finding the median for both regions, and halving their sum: 0.014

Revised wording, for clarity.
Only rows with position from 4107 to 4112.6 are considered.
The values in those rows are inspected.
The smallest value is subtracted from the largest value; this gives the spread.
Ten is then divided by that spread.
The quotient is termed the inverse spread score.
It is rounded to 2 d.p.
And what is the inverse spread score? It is 3.15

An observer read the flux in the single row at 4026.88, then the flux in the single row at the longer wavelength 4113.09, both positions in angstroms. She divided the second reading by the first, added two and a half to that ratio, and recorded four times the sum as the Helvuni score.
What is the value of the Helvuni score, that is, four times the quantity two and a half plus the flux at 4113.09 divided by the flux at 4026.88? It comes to 13.8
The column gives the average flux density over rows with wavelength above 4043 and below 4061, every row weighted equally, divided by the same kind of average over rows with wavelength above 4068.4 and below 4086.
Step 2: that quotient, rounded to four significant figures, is 1.041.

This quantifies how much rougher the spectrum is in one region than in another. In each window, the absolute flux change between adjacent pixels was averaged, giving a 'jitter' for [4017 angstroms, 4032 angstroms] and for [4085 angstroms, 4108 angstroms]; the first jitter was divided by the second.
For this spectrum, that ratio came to 1.0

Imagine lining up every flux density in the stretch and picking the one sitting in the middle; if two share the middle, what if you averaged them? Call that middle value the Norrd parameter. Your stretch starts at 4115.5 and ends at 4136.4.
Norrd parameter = 13.3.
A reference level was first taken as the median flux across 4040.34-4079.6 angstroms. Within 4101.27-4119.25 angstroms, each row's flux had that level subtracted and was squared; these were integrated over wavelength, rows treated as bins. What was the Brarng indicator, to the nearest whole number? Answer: 70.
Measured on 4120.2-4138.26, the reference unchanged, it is 50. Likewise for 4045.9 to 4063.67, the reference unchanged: 29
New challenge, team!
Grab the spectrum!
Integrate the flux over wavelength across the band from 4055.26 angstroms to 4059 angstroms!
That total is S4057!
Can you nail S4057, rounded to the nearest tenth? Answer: 54.7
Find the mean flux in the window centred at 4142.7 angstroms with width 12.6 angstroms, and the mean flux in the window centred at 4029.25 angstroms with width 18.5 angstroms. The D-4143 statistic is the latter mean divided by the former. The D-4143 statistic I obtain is 0.97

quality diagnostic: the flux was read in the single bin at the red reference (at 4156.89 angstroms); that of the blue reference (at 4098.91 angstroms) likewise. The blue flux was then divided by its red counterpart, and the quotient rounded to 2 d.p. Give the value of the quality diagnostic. 0.58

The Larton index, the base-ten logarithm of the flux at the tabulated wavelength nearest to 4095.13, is 1.124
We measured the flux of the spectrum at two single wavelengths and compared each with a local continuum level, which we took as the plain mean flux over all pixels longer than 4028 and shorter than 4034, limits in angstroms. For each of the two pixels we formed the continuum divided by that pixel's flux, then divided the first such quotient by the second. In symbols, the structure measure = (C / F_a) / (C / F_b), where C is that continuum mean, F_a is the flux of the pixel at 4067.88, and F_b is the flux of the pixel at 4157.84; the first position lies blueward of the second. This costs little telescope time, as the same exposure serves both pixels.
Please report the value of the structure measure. 0.90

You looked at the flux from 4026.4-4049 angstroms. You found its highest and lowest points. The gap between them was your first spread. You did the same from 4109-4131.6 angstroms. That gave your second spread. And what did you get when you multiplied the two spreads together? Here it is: 31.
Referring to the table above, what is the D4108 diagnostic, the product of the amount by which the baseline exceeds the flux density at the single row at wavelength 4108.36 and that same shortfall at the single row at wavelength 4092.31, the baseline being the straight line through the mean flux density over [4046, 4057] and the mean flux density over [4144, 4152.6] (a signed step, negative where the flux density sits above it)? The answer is 1.9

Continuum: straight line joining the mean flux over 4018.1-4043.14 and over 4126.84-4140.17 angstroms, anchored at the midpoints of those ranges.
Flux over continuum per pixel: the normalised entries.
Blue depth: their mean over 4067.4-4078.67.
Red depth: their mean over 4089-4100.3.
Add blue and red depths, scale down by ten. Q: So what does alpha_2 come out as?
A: 0.182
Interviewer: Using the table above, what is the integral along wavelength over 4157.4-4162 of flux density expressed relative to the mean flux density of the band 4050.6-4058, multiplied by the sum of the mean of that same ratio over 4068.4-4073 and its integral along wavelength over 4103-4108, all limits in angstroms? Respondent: 20.9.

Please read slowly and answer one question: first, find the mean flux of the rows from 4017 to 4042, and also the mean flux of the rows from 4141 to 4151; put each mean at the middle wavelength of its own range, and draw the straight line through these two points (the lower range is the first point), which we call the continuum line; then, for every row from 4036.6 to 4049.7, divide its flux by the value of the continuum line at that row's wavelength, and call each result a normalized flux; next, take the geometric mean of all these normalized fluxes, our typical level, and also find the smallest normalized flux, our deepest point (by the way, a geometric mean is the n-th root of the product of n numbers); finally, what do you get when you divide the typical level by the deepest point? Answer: 1.105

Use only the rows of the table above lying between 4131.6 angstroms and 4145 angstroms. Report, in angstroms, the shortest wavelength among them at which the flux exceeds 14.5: 4137.79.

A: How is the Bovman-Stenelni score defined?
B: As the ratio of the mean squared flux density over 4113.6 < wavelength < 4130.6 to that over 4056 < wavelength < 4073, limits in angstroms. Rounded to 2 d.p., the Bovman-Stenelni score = 0.95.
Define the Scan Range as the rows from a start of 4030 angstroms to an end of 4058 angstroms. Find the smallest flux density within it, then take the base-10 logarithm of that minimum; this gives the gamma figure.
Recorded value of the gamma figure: 1.09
